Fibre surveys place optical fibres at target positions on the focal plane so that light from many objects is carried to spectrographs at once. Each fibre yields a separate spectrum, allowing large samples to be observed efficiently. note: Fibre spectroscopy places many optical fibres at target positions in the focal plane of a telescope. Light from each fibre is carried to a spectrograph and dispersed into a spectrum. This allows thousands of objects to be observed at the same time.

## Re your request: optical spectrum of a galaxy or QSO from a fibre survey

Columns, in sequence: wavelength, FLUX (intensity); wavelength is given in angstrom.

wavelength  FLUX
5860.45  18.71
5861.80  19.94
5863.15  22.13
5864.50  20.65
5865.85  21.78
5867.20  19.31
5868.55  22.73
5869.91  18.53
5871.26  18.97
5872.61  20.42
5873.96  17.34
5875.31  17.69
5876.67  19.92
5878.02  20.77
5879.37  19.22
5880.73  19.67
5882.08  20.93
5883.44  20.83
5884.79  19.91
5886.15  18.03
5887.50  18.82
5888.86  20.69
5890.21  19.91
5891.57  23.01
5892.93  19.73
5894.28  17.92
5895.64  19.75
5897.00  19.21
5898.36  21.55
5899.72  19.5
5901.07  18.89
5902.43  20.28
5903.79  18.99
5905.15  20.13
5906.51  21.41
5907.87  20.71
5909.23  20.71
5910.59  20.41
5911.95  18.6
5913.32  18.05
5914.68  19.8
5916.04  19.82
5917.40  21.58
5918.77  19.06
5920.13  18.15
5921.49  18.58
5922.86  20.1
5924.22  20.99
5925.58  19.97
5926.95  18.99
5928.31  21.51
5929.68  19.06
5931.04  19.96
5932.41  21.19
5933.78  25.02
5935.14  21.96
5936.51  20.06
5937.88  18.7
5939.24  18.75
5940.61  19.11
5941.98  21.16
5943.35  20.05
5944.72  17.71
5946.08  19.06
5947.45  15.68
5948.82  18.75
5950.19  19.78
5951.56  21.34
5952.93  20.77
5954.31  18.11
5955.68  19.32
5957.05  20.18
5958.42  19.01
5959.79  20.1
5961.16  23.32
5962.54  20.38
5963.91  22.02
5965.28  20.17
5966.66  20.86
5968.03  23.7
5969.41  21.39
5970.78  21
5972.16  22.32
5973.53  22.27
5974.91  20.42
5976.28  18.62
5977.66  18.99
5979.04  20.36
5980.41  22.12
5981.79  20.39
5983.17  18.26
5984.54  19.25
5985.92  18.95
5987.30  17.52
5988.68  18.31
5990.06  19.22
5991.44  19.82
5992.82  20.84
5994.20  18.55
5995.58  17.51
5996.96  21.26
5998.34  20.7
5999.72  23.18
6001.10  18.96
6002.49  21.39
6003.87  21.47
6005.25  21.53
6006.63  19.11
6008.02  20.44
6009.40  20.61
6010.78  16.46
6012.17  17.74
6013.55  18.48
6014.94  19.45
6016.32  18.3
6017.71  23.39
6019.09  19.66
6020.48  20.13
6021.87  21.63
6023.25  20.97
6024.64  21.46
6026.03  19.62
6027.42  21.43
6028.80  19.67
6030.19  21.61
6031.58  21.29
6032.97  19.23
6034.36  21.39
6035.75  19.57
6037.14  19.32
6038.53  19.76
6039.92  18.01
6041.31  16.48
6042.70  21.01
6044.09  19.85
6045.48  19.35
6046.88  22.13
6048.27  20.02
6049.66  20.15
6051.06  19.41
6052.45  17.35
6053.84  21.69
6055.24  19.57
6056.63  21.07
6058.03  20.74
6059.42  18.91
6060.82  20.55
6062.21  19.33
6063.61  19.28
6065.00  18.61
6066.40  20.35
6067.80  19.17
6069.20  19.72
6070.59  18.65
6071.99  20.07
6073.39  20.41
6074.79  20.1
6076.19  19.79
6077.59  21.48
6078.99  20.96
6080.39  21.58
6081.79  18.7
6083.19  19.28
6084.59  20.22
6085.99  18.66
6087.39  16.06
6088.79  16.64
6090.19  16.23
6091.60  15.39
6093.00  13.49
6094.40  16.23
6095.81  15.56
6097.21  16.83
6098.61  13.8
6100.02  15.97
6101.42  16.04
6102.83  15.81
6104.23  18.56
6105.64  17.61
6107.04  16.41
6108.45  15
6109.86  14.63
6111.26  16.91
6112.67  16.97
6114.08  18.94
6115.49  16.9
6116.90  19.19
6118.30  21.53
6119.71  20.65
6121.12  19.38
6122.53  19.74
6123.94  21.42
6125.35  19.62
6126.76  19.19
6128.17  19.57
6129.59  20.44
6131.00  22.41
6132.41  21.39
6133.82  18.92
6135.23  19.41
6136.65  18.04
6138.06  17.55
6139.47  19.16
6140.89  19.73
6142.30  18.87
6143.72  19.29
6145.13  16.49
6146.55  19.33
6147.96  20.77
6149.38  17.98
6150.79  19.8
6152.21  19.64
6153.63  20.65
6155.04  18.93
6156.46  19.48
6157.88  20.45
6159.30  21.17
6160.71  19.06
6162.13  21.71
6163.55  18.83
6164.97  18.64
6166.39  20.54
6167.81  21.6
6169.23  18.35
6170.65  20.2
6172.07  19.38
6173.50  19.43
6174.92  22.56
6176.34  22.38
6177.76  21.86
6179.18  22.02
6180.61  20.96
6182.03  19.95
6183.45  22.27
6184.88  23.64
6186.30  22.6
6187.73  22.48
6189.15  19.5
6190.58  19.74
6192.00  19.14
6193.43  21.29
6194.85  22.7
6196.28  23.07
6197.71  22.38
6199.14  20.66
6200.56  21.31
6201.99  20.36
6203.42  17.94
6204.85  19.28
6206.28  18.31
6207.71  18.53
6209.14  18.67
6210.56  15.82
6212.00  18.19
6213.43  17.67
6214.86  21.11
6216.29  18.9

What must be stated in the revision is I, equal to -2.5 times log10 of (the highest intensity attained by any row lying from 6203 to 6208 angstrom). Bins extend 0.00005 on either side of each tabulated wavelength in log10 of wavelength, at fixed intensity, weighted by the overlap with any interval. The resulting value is -3.21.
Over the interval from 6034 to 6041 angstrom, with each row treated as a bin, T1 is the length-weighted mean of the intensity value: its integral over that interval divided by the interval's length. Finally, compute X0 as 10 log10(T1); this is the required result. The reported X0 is 12.9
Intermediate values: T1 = 19.4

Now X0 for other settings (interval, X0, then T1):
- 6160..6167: 13.0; 19.8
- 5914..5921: 12.9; 19.7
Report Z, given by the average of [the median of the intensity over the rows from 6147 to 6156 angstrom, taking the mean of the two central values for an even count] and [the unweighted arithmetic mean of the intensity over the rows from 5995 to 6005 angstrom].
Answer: 20.2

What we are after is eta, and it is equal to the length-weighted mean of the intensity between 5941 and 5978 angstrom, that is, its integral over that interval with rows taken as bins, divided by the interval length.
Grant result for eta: 20.2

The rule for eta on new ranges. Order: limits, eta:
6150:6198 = 20.8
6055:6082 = 20.0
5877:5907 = 20.0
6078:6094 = 18.0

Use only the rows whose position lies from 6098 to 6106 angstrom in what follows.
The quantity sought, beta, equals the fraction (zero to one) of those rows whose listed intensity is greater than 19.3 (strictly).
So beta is 0.00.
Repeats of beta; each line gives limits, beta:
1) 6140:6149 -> 0.50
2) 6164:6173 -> 0.67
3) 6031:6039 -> 0.83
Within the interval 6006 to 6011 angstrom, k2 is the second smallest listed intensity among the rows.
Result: 19.11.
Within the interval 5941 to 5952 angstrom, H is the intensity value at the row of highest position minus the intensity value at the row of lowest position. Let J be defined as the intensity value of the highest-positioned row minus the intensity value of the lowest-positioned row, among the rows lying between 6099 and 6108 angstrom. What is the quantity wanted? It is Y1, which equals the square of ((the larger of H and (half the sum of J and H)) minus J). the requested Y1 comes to 0.0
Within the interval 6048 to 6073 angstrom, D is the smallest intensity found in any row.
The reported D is 17.35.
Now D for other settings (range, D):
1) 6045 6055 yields 17.35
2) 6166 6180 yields 18.35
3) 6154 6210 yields 17.94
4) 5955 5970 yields 19.01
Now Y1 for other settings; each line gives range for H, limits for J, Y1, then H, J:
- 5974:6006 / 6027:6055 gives 0.7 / 1.1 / 0.3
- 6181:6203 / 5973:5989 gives 19.1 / 0.4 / -4.0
